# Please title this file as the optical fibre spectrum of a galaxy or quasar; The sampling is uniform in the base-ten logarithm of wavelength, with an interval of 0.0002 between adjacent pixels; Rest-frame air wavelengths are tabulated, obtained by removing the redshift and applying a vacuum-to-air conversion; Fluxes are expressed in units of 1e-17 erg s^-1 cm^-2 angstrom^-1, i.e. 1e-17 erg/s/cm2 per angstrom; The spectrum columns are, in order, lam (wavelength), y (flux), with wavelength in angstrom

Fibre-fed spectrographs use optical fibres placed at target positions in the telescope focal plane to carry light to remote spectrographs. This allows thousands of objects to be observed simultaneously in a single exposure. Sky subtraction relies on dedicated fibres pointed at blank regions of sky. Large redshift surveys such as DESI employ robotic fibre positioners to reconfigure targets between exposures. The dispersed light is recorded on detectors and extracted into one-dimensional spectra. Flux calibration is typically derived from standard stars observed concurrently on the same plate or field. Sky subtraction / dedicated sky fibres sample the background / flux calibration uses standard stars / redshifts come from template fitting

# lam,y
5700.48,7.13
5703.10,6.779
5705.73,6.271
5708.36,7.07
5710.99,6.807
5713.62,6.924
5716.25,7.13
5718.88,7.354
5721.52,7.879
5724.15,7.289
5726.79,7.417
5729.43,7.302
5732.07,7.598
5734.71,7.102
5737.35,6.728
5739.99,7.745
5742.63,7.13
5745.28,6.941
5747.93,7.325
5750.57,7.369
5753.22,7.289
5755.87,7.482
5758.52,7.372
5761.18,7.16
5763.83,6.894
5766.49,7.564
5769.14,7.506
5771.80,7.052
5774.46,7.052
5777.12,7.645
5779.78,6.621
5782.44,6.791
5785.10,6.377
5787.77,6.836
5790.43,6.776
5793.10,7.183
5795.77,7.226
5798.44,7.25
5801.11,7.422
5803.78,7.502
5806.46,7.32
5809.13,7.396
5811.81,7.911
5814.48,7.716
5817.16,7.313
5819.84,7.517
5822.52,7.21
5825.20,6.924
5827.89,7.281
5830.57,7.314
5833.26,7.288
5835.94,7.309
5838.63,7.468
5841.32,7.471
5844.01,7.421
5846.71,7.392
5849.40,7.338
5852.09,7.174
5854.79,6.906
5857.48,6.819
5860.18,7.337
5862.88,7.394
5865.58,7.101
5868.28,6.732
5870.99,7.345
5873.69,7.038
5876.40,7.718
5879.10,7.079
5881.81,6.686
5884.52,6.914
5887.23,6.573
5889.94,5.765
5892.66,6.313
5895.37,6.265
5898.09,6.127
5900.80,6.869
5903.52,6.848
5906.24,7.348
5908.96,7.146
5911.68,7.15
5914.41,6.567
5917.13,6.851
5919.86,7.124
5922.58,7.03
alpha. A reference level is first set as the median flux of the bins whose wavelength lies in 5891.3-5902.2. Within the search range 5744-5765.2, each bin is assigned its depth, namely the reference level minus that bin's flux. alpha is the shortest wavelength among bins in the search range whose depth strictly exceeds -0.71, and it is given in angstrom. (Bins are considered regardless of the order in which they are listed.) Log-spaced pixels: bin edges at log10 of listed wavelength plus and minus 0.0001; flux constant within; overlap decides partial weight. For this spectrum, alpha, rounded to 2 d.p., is 5745.28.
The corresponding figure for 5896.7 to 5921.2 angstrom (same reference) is 5898.09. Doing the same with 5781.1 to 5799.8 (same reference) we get 5782.44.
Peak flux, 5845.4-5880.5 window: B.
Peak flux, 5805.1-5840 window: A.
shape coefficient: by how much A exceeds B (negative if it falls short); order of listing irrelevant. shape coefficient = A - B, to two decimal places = 0.19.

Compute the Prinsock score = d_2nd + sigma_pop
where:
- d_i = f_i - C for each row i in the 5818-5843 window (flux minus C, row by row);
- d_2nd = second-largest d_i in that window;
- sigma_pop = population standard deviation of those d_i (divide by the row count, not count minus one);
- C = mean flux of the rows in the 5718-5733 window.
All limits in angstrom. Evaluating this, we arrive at 0.17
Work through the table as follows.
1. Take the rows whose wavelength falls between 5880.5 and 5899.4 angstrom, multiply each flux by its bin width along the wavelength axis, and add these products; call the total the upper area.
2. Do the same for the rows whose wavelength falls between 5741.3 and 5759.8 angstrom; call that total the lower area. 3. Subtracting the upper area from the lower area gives 14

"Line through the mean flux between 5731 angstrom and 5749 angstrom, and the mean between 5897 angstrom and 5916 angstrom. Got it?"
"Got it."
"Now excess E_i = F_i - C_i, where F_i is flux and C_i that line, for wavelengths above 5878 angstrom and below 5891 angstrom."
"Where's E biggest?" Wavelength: 5879.10 angstrom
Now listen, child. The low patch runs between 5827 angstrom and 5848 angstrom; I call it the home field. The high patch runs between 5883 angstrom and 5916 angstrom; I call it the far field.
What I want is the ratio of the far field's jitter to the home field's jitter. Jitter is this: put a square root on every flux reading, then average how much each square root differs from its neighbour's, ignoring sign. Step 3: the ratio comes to 8.3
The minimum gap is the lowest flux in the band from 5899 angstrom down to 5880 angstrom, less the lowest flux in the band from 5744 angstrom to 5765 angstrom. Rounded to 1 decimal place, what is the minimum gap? -1.1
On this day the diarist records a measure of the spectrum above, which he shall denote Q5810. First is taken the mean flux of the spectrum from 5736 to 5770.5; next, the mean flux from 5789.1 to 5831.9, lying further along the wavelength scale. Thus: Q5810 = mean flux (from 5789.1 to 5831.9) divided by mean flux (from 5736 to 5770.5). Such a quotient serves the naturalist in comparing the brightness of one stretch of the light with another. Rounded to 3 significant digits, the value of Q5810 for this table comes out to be 1.01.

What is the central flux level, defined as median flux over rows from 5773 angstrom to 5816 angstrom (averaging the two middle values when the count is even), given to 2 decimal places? 7.24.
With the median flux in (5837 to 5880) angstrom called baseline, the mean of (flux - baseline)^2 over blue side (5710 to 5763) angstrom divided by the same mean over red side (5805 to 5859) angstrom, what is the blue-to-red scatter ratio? 1.4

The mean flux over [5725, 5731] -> 7.4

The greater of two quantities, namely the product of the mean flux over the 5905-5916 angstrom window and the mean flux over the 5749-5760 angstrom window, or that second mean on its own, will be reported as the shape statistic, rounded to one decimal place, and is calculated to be 52.0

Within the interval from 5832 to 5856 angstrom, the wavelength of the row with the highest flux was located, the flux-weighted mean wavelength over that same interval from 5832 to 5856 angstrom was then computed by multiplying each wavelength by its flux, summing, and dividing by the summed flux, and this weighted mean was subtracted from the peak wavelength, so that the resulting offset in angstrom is -2.6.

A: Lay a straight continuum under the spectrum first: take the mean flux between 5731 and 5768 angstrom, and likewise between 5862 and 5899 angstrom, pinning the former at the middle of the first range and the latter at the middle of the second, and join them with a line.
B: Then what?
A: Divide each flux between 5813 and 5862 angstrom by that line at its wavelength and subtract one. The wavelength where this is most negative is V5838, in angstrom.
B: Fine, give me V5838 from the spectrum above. 5825.20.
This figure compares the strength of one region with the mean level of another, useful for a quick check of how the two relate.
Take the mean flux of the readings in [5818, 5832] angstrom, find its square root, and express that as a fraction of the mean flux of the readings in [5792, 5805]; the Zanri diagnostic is 0.368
